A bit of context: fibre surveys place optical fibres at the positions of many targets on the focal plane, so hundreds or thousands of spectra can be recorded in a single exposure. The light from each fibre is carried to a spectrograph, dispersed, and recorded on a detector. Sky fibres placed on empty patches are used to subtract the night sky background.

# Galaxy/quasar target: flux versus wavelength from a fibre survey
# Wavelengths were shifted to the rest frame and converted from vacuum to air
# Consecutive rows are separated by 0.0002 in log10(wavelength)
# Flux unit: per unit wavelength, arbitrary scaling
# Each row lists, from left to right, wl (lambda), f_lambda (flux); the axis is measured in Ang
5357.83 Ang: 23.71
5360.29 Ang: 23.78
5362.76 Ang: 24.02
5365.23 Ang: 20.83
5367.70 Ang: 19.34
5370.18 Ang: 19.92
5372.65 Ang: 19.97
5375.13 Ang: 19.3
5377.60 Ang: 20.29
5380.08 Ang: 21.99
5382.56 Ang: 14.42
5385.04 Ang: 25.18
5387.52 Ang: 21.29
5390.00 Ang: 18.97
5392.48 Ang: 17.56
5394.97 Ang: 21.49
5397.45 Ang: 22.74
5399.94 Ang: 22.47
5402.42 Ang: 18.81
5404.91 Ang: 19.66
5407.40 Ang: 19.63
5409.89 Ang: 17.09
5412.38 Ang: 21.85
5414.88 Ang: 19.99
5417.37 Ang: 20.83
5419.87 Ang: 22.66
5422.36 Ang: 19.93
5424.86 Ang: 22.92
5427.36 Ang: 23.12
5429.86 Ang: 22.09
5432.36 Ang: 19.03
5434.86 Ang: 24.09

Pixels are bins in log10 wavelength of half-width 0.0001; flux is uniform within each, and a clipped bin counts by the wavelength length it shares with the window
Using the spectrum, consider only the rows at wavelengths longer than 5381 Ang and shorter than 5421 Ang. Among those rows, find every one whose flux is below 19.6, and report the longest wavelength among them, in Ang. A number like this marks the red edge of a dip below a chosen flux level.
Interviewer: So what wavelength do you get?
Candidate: 5409.89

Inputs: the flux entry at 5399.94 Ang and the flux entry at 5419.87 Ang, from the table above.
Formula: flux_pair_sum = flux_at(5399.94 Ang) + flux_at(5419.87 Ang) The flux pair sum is 45.1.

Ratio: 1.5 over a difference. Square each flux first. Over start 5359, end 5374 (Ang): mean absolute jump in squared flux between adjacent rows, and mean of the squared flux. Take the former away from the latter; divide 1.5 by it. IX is 0.0037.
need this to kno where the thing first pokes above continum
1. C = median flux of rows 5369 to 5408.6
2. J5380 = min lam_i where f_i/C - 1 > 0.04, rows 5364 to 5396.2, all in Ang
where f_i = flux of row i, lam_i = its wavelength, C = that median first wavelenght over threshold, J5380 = 5365.23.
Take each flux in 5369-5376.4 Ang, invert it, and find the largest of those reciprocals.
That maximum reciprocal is 0.052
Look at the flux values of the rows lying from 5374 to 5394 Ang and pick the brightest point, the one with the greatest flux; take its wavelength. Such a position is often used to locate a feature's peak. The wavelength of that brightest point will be 5385.04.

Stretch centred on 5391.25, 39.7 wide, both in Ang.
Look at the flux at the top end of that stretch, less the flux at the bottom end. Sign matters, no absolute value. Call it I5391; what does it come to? -2.9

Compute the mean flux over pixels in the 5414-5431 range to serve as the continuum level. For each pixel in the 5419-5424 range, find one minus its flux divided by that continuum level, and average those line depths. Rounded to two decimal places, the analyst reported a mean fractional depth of 0.02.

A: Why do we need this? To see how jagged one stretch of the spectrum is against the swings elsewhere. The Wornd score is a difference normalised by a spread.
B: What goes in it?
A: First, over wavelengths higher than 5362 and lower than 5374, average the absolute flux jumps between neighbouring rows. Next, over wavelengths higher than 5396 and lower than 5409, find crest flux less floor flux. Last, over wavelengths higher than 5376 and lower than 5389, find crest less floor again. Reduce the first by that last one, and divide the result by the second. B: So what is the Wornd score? -2.4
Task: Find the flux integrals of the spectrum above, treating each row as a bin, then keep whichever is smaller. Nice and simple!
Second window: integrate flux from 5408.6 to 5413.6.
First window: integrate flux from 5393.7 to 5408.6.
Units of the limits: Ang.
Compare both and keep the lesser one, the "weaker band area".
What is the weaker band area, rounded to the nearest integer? 97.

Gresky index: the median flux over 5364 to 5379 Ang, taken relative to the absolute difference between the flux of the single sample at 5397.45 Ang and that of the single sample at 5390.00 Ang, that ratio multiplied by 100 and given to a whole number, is 529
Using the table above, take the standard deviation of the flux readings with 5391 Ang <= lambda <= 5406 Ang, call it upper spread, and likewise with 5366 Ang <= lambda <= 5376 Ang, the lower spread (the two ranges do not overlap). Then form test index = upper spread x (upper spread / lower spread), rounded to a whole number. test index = 12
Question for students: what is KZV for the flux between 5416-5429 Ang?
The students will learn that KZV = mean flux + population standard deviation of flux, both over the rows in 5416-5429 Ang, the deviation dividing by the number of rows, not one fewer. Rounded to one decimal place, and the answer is 23.2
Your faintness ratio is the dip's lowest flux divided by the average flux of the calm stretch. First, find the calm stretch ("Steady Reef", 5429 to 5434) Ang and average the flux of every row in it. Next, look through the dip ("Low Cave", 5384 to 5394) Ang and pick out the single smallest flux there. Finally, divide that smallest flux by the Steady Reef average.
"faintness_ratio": 0.85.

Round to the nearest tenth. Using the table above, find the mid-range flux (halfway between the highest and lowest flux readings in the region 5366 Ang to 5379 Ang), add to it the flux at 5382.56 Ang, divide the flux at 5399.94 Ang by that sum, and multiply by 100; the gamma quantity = 65.7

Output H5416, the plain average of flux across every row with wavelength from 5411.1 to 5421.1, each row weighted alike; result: 21.3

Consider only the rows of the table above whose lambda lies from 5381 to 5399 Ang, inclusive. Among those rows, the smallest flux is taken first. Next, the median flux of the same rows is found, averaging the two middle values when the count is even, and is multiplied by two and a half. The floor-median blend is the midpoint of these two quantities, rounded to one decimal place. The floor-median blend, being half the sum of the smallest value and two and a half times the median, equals 33.8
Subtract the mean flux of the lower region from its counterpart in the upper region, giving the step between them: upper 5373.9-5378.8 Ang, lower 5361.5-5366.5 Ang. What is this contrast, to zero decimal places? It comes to -3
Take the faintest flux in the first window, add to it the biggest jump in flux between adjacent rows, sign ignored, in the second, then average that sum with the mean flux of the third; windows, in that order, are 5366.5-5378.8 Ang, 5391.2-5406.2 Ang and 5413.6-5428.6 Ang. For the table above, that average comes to 22.4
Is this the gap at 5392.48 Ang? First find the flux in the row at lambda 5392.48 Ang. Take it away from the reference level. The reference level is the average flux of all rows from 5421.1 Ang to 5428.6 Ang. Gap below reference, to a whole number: 4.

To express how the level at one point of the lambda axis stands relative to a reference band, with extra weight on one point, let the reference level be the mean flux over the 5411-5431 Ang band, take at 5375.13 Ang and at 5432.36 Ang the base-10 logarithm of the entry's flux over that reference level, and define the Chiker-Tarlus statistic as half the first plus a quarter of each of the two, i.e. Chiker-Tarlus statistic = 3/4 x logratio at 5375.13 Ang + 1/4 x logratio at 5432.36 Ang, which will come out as -0.05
